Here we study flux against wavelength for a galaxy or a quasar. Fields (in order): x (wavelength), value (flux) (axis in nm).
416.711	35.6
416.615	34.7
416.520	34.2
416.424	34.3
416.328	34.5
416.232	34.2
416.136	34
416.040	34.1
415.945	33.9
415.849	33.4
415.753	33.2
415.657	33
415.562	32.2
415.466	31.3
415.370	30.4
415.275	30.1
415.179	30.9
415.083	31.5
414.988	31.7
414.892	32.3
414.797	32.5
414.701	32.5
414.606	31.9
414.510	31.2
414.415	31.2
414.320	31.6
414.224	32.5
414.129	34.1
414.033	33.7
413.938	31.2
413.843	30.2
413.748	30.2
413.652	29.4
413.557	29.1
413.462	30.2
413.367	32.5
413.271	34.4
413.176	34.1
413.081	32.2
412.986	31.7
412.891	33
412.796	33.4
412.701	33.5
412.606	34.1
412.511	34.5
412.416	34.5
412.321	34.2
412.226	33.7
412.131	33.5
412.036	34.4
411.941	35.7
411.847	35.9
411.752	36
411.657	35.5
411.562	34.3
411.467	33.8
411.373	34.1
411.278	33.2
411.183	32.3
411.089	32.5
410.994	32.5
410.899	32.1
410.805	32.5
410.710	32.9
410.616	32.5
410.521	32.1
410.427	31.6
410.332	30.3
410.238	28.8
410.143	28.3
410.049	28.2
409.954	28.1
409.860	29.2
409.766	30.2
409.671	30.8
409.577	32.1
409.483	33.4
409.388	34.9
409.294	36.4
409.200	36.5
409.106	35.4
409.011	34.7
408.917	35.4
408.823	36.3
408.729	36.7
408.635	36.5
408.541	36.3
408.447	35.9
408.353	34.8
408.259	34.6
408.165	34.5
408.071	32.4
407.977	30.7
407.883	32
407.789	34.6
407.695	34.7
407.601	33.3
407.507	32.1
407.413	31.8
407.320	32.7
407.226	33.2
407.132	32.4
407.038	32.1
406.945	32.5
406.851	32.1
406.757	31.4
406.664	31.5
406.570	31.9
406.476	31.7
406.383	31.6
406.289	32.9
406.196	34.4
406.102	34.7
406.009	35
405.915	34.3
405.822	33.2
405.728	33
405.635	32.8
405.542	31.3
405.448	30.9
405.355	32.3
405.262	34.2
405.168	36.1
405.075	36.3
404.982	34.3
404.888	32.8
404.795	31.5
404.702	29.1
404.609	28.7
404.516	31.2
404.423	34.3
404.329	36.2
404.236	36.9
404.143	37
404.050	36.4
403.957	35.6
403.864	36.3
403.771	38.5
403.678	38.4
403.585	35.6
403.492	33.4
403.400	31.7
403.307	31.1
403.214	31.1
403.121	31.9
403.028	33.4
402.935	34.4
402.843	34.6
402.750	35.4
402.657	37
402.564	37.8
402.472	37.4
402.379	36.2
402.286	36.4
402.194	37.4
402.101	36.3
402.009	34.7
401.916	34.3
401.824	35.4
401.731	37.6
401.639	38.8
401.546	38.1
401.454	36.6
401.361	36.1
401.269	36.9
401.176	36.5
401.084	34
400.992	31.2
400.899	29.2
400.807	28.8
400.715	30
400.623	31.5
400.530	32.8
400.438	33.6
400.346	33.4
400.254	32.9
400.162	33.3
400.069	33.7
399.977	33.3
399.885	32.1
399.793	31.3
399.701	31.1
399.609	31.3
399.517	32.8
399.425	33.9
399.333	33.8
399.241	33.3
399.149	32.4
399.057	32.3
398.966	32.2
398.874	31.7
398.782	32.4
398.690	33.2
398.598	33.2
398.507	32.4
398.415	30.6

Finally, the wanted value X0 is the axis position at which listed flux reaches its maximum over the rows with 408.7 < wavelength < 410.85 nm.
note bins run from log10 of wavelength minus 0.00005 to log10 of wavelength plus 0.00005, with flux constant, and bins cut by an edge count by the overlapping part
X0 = 408.729 nm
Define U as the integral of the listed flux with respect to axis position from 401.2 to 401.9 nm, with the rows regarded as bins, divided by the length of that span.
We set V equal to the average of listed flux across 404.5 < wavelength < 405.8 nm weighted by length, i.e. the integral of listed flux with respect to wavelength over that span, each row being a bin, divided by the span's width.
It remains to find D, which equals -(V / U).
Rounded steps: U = 36.92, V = 32.5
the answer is -0.88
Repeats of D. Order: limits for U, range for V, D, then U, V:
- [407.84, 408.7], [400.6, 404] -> -1.02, 34.26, 34.9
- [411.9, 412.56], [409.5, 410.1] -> -0.87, 34.32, 30.0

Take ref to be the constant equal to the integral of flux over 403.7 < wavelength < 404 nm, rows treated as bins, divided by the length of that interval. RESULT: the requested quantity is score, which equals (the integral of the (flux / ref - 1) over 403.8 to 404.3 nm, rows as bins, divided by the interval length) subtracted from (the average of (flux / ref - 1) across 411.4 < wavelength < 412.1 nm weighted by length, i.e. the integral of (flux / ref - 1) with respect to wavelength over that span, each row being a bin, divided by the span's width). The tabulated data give -0.040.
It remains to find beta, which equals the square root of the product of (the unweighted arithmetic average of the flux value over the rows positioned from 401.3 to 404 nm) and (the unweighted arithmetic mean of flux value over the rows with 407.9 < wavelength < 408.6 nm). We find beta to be 34.9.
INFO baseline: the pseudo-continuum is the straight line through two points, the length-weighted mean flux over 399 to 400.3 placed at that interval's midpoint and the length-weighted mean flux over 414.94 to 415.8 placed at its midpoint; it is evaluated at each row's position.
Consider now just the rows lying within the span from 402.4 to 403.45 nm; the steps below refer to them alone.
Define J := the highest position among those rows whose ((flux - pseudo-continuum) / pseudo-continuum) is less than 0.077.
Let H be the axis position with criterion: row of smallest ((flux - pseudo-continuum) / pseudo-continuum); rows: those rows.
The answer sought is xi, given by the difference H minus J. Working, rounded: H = 403.214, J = 403.400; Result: -0.19 nm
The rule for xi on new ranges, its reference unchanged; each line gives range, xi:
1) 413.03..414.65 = -1.05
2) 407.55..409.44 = -0.19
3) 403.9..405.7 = -1.03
